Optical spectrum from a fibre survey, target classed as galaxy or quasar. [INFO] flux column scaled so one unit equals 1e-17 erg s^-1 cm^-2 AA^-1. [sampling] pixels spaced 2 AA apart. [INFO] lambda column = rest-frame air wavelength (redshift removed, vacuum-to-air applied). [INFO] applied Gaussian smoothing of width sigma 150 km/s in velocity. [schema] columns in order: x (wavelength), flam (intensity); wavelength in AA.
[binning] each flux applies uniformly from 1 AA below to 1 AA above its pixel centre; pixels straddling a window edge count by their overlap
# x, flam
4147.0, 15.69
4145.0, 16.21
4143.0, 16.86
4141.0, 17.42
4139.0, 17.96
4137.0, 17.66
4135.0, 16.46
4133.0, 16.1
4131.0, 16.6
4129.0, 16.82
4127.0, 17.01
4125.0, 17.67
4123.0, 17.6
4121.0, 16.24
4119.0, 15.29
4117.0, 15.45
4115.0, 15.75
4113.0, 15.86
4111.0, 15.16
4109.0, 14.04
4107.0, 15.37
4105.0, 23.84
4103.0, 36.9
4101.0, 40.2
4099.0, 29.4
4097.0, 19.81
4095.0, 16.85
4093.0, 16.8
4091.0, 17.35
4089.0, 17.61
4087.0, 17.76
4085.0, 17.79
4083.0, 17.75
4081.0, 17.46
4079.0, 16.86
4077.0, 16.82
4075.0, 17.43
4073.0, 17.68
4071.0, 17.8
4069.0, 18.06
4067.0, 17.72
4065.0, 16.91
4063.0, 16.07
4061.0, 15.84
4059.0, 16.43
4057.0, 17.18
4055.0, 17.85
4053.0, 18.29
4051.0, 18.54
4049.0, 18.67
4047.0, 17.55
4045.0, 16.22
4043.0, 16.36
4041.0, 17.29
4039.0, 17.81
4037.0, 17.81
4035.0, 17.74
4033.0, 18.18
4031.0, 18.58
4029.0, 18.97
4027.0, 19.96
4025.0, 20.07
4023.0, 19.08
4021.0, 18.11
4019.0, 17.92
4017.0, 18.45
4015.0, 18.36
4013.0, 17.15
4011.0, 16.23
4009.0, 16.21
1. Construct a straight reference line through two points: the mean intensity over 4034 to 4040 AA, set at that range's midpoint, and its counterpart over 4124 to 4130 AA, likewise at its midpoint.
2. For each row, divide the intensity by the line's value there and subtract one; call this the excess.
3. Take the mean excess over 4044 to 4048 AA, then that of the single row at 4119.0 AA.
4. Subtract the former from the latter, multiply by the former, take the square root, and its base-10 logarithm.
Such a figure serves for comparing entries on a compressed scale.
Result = -1.26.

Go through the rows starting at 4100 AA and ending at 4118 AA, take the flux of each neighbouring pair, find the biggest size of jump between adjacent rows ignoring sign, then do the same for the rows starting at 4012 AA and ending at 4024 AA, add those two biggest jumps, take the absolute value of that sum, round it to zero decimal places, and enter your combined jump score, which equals 14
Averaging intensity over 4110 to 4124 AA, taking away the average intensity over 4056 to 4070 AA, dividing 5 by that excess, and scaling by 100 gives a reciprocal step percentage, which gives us -510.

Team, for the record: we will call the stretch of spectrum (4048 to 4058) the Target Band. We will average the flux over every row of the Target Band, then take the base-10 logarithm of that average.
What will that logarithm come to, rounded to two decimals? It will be 1.26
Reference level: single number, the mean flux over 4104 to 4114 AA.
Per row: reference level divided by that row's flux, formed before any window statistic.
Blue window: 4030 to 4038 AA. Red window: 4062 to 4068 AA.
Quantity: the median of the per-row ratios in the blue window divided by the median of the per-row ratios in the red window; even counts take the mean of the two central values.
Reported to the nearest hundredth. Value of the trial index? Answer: 0.94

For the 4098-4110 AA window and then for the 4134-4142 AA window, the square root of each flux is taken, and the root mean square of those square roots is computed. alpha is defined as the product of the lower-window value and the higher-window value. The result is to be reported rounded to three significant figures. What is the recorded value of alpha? 21.5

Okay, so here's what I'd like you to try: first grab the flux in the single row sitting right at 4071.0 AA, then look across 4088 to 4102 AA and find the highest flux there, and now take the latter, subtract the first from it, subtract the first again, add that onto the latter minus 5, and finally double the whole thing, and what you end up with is 80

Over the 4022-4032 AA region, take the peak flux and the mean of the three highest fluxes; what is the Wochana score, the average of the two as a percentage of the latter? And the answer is 101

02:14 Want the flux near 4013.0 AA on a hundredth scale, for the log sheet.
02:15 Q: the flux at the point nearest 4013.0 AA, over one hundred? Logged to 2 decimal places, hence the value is 0.17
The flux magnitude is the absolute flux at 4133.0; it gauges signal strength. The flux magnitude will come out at 16.1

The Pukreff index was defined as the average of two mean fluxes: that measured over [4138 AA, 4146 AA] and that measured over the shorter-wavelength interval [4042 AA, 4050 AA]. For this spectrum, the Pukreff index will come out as 17.2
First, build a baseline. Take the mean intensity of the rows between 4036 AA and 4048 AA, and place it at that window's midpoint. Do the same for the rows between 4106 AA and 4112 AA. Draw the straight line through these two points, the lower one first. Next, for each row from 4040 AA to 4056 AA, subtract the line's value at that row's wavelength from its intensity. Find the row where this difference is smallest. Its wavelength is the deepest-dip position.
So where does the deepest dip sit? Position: 4045.0 AA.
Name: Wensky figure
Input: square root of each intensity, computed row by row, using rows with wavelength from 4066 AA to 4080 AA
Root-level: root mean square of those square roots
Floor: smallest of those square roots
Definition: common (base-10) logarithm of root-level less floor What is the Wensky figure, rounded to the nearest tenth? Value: -1.1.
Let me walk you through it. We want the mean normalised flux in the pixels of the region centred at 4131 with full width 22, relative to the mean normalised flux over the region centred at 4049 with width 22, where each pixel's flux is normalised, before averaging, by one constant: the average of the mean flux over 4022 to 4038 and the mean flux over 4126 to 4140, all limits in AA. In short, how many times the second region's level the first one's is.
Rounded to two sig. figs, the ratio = 0.98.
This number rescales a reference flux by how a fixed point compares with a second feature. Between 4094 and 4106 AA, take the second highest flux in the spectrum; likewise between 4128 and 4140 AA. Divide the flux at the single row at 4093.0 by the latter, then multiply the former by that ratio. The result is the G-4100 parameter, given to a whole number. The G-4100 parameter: 35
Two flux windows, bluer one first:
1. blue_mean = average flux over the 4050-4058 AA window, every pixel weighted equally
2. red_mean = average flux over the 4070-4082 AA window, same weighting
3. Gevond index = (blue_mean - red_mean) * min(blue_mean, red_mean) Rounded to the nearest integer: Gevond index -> 11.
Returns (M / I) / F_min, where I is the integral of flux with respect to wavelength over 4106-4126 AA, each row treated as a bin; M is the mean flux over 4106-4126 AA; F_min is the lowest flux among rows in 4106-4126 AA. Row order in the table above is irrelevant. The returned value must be 0.0036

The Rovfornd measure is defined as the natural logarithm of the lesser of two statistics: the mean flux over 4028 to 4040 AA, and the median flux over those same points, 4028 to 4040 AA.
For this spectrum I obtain 2.89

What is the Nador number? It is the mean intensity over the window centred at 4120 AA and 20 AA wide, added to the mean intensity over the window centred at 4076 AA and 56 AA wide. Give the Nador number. 35.7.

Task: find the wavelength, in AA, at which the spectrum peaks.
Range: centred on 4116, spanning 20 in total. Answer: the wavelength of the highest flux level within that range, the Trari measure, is 4125.0 AA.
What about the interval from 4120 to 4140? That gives 4139.0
